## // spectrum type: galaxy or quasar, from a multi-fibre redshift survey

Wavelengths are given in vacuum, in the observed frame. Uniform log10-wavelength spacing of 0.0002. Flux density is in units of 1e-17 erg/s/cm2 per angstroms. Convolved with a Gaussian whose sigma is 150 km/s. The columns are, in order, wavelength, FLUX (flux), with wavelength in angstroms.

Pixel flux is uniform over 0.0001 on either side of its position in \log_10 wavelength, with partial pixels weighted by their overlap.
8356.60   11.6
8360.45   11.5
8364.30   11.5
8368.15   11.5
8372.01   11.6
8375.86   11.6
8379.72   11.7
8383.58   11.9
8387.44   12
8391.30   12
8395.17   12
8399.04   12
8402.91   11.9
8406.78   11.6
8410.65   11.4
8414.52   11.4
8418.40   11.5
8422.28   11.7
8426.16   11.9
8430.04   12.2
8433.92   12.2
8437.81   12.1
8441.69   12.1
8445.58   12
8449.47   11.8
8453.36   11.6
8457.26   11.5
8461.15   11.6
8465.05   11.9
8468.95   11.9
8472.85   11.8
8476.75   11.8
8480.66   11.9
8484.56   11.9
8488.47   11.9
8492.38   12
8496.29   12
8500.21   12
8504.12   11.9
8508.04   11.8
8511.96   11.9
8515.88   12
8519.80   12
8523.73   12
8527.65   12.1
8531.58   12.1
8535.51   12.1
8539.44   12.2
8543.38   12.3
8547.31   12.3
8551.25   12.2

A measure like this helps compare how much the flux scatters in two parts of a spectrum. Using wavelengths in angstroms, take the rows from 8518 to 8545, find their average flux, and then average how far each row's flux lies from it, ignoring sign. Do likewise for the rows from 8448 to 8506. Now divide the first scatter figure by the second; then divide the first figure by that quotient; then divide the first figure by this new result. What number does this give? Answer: 0.65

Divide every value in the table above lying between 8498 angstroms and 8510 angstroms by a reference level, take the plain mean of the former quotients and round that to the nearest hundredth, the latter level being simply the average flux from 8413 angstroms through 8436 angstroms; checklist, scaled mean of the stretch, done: 1.01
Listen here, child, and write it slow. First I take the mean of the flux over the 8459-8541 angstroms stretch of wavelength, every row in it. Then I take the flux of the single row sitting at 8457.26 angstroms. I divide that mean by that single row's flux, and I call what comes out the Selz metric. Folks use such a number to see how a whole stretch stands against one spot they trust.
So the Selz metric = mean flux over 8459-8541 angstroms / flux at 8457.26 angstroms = 1.04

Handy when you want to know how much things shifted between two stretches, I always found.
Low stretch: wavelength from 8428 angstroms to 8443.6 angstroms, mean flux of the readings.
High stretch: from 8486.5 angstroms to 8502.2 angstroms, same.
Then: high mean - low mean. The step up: -0.18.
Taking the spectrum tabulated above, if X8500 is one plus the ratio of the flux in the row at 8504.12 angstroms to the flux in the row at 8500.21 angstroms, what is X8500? 1.99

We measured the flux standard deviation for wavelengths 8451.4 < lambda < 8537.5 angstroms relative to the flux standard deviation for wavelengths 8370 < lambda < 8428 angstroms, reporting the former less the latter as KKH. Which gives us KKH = -0.06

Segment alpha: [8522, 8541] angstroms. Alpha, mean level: 12.1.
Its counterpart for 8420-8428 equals 11.8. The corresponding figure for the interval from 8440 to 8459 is 11.8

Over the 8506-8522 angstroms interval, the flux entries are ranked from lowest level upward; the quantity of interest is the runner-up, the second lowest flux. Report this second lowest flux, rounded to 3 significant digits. 11.9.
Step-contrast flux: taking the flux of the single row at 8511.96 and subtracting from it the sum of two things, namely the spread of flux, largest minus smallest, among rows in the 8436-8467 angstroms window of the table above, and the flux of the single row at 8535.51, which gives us -0.80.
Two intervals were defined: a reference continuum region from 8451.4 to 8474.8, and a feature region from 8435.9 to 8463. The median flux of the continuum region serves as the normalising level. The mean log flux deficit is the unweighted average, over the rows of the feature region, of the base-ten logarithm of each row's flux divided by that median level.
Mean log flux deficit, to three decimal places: 0.004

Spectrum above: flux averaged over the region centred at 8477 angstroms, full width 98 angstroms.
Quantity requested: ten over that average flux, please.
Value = 0.839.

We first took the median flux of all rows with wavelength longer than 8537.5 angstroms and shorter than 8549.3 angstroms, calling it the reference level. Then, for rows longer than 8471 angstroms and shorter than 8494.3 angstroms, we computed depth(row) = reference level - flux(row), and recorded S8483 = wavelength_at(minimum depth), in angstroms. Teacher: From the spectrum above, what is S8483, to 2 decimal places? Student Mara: 8492.38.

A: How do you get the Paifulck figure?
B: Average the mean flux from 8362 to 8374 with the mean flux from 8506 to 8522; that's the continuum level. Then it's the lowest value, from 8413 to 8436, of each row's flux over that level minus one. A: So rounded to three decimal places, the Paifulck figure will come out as -0.028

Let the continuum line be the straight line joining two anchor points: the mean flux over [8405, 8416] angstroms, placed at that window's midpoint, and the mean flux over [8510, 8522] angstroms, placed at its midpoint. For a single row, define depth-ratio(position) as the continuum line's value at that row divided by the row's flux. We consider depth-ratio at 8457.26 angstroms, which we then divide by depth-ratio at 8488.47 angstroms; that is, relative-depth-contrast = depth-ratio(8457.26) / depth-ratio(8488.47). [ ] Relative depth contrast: 1.02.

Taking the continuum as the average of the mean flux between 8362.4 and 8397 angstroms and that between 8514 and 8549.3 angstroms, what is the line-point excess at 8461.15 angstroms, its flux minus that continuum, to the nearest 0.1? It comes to -0.3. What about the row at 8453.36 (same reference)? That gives -0.3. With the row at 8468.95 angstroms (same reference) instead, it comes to 0.0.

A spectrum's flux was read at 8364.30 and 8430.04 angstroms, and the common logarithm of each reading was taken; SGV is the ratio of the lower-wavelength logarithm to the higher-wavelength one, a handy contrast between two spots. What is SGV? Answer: 0.98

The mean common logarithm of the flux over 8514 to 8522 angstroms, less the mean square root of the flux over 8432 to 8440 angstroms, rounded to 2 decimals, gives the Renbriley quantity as -2.41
